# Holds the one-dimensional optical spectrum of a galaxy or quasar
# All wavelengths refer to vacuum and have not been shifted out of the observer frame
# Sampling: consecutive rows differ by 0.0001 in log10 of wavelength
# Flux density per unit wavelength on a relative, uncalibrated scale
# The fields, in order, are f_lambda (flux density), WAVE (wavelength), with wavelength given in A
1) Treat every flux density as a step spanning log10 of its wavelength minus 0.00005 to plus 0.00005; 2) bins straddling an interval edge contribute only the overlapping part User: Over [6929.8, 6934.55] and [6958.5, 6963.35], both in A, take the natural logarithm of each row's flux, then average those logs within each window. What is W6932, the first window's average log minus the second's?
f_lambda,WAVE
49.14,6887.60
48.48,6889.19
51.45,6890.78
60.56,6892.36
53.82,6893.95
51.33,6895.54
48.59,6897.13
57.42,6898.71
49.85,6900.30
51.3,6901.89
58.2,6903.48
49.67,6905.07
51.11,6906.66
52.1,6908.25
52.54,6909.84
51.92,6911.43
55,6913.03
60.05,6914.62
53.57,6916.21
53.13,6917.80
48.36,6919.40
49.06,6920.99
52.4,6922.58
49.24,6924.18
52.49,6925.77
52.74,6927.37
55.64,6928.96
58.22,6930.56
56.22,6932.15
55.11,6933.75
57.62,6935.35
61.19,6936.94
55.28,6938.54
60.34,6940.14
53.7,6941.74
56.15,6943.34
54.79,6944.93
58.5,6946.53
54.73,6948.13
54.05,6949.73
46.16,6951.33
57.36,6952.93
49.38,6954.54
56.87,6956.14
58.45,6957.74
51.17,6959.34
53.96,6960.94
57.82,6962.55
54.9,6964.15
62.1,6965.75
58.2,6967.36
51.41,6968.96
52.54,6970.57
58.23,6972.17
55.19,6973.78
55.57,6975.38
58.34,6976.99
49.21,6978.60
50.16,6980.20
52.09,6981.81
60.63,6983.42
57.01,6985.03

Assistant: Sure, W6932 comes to 0.04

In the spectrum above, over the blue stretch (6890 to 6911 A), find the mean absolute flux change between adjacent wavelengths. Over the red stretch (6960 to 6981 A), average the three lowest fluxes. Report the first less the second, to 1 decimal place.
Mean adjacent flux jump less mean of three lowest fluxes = -45.5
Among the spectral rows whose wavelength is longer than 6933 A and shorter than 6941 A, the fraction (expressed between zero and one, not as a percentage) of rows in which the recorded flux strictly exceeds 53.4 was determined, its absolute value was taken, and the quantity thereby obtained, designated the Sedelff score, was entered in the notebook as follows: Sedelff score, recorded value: 1.00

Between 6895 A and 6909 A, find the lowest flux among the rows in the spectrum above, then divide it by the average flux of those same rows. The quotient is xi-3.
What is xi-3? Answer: 0.931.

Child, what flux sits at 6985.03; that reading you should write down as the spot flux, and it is 57.01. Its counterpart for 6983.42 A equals 60.63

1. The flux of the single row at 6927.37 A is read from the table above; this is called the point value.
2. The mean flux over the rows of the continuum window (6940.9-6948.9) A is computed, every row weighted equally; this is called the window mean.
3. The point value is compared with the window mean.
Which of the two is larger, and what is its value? 55.6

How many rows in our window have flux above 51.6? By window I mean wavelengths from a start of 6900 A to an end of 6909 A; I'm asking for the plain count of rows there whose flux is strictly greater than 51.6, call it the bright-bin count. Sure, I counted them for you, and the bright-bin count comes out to 2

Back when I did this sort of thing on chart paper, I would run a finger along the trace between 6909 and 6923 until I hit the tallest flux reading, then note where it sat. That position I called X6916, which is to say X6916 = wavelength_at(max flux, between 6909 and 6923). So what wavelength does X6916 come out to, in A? 6914.62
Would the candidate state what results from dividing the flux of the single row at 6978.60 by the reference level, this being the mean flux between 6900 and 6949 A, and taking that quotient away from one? 0.09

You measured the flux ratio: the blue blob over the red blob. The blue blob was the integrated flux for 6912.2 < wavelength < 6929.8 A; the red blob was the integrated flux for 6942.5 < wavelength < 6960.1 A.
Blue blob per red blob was 0.97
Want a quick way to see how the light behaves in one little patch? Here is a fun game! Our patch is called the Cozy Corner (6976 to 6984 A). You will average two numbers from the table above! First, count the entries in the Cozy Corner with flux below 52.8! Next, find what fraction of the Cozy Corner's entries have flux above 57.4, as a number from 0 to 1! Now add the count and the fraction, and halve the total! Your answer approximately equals 1.7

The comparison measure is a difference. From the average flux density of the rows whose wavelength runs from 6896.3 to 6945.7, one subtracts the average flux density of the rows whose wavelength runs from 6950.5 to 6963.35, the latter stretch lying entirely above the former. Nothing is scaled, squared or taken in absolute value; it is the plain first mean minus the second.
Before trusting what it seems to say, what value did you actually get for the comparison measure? 0.1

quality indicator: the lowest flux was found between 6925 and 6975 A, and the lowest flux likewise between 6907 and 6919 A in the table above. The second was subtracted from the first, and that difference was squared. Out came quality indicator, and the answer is 33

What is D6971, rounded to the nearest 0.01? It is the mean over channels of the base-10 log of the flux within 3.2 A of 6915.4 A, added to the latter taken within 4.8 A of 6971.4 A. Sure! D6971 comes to 3.48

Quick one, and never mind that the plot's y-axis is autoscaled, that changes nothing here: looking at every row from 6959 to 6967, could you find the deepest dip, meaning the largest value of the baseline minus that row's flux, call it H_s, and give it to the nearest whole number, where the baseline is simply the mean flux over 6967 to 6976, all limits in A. 4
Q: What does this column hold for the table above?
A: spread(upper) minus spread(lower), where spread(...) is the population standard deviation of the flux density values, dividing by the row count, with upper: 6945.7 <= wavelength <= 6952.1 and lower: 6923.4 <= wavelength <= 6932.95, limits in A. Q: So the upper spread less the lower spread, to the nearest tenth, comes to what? 1.5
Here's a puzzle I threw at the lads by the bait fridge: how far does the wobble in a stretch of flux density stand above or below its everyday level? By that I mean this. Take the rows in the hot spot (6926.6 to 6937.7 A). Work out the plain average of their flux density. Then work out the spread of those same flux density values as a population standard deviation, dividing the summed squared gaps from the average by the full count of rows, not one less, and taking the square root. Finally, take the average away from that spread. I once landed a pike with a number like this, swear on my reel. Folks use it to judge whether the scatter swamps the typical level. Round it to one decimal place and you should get -54.2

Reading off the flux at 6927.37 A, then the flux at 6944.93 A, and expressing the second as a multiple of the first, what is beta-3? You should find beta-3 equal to 1.039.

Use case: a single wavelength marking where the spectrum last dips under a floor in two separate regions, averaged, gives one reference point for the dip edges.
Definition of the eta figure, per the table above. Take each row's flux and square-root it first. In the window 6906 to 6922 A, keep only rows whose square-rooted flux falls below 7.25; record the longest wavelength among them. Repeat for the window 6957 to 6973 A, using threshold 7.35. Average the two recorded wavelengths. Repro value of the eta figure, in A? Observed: 6945.8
